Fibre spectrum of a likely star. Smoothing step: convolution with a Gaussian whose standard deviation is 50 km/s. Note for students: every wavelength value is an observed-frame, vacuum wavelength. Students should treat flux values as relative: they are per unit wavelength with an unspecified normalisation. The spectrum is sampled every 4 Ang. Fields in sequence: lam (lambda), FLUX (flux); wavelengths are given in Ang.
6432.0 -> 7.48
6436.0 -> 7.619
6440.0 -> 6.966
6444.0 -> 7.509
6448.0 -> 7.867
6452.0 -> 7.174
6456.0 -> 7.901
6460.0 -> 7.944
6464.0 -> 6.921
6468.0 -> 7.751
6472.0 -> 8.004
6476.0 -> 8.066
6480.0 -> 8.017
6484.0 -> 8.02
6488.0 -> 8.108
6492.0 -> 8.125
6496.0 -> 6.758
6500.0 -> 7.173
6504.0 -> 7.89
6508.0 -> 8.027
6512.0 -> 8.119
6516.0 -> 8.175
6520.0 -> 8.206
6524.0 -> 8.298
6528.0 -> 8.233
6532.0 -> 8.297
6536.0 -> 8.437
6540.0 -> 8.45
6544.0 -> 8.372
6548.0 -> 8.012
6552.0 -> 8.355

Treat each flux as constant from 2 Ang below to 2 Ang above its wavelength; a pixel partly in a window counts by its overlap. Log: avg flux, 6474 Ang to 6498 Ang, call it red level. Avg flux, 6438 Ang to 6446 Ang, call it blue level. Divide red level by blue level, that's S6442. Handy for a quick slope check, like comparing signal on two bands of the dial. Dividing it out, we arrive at 1.08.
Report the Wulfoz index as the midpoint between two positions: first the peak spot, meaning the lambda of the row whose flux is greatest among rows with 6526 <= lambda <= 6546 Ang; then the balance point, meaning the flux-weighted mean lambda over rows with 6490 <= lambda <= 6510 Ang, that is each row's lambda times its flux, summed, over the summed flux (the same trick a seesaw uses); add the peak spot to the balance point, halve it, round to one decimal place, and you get 6520.0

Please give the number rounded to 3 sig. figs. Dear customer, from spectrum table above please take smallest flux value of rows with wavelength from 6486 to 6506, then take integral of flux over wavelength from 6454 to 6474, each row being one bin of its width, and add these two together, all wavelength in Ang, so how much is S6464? 161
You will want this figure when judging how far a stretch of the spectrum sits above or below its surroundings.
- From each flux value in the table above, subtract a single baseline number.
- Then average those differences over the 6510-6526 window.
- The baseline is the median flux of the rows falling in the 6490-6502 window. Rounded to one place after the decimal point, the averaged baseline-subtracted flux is 1.0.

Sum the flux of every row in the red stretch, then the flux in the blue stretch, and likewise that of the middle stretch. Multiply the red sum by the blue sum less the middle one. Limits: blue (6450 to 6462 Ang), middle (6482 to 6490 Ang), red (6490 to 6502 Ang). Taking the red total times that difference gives 152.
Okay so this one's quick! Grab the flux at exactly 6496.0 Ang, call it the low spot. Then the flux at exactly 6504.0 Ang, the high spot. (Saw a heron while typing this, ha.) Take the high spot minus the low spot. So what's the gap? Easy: 1.1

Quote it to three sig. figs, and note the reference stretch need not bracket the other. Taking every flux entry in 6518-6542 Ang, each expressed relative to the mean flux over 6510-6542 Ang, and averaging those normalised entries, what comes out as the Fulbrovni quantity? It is 1.01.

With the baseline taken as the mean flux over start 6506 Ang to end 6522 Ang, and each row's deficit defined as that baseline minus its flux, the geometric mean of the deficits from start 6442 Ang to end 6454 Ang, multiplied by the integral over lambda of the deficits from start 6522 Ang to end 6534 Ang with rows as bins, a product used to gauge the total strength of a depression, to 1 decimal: -0.9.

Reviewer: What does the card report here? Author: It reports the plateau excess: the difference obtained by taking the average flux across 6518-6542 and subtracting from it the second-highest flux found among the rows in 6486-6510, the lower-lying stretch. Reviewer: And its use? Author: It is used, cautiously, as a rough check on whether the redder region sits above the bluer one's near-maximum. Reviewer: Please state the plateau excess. 0.21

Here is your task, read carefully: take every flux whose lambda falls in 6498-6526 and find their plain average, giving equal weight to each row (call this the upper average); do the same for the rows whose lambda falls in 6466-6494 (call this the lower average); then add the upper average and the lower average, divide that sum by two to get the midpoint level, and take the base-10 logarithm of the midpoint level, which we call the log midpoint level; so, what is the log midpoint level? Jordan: 0.903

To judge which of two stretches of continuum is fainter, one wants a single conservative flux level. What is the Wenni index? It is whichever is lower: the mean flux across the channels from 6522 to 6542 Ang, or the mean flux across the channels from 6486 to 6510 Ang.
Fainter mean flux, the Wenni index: 7.7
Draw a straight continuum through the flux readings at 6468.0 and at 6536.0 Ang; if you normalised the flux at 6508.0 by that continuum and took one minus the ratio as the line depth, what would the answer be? 0.016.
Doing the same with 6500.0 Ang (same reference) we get 0.112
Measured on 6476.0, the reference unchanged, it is -0.030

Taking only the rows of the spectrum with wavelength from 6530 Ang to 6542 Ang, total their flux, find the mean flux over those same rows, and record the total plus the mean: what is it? 34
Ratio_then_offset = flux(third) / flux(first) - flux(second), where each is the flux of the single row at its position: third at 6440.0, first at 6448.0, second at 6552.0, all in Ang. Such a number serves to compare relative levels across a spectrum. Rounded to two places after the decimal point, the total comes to -7.47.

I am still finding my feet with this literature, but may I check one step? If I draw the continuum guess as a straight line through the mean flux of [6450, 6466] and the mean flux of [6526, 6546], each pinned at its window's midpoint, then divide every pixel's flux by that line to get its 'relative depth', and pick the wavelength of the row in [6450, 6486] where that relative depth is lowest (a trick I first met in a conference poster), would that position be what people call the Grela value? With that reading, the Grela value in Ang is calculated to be 6464.0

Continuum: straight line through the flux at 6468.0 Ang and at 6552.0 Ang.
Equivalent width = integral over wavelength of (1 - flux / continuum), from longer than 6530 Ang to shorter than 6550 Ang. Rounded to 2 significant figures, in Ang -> -0.11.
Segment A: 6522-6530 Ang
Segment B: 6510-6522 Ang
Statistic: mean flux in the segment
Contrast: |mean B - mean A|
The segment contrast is 0.1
